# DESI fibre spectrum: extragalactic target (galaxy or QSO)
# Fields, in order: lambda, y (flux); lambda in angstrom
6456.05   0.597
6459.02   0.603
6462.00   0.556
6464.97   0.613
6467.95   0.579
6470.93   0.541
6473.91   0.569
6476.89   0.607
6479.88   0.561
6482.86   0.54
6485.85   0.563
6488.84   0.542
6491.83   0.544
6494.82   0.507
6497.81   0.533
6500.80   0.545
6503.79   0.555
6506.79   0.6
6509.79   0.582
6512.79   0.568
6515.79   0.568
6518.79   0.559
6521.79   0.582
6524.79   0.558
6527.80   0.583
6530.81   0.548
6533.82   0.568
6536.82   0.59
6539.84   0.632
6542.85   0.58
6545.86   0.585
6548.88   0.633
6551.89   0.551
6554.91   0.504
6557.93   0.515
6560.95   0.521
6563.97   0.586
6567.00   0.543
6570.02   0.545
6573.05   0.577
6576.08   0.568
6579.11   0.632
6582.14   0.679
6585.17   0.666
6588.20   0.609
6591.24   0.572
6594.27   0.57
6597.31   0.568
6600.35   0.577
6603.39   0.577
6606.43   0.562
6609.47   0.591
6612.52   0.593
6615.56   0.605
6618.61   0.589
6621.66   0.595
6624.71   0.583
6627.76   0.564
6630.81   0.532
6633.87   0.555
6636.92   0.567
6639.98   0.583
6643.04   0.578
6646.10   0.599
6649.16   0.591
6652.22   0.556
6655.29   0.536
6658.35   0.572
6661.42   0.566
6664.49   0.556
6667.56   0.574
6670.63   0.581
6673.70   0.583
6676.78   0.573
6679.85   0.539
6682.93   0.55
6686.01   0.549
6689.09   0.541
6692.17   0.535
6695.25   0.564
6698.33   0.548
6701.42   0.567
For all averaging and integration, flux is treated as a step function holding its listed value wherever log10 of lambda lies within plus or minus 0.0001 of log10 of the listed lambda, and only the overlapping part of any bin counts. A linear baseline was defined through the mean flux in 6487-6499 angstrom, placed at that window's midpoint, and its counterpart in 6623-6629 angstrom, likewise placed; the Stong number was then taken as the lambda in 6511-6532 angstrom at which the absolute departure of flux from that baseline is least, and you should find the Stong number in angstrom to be 6530.81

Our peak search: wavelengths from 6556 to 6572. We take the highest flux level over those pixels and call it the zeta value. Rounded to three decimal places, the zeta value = 0.586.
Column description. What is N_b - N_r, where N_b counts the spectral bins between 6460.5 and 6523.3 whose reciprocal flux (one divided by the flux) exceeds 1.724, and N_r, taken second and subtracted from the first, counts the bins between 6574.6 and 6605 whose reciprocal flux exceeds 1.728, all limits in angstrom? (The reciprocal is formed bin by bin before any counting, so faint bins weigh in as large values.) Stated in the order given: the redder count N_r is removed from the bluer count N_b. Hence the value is 10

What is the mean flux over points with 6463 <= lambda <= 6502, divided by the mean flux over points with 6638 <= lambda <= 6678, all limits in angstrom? 0.97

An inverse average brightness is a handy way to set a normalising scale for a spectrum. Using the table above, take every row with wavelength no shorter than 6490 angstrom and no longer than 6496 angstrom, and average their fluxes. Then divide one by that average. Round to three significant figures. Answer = 1.90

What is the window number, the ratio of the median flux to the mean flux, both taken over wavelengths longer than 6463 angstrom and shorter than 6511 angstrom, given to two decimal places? 0.99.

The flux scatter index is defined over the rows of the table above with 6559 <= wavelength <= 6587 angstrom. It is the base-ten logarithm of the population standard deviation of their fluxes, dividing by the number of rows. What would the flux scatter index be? -1.3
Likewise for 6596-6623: -1.9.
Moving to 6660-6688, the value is -1.8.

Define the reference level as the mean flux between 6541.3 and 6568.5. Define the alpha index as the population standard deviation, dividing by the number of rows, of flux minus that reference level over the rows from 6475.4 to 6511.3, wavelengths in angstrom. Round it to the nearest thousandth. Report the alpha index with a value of 0.027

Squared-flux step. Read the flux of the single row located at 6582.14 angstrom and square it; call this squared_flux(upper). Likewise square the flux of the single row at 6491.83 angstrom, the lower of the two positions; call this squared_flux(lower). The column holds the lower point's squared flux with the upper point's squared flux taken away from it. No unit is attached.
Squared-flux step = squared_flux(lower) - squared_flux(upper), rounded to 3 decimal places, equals -0.165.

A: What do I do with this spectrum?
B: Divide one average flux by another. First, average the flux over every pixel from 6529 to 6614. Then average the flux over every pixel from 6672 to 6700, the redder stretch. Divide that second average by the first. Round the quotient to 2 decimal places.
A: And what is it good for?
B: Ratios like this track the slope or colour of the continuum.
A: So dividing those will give 0.95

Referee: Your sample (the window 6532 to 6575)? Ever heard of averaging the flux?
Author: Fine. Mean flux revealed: 0.566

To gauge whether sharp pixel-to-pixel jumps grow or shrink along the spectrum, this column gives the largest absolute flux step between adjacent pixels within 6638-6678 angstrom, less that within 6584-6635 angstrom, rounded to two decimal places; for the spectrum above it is -0.02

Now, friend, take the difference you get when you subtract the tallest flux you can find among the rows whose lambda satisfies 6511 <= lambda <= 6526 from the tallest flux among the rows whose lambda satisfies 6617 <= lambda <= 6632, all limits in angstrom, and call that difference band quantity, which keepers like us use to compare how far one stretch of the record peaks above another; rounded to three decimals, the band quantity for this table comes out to 0.013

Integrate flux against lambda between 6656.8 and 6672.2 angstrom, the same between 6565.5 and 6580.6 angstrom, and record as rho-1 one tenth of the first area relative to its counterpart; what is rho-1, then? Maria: 0.101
